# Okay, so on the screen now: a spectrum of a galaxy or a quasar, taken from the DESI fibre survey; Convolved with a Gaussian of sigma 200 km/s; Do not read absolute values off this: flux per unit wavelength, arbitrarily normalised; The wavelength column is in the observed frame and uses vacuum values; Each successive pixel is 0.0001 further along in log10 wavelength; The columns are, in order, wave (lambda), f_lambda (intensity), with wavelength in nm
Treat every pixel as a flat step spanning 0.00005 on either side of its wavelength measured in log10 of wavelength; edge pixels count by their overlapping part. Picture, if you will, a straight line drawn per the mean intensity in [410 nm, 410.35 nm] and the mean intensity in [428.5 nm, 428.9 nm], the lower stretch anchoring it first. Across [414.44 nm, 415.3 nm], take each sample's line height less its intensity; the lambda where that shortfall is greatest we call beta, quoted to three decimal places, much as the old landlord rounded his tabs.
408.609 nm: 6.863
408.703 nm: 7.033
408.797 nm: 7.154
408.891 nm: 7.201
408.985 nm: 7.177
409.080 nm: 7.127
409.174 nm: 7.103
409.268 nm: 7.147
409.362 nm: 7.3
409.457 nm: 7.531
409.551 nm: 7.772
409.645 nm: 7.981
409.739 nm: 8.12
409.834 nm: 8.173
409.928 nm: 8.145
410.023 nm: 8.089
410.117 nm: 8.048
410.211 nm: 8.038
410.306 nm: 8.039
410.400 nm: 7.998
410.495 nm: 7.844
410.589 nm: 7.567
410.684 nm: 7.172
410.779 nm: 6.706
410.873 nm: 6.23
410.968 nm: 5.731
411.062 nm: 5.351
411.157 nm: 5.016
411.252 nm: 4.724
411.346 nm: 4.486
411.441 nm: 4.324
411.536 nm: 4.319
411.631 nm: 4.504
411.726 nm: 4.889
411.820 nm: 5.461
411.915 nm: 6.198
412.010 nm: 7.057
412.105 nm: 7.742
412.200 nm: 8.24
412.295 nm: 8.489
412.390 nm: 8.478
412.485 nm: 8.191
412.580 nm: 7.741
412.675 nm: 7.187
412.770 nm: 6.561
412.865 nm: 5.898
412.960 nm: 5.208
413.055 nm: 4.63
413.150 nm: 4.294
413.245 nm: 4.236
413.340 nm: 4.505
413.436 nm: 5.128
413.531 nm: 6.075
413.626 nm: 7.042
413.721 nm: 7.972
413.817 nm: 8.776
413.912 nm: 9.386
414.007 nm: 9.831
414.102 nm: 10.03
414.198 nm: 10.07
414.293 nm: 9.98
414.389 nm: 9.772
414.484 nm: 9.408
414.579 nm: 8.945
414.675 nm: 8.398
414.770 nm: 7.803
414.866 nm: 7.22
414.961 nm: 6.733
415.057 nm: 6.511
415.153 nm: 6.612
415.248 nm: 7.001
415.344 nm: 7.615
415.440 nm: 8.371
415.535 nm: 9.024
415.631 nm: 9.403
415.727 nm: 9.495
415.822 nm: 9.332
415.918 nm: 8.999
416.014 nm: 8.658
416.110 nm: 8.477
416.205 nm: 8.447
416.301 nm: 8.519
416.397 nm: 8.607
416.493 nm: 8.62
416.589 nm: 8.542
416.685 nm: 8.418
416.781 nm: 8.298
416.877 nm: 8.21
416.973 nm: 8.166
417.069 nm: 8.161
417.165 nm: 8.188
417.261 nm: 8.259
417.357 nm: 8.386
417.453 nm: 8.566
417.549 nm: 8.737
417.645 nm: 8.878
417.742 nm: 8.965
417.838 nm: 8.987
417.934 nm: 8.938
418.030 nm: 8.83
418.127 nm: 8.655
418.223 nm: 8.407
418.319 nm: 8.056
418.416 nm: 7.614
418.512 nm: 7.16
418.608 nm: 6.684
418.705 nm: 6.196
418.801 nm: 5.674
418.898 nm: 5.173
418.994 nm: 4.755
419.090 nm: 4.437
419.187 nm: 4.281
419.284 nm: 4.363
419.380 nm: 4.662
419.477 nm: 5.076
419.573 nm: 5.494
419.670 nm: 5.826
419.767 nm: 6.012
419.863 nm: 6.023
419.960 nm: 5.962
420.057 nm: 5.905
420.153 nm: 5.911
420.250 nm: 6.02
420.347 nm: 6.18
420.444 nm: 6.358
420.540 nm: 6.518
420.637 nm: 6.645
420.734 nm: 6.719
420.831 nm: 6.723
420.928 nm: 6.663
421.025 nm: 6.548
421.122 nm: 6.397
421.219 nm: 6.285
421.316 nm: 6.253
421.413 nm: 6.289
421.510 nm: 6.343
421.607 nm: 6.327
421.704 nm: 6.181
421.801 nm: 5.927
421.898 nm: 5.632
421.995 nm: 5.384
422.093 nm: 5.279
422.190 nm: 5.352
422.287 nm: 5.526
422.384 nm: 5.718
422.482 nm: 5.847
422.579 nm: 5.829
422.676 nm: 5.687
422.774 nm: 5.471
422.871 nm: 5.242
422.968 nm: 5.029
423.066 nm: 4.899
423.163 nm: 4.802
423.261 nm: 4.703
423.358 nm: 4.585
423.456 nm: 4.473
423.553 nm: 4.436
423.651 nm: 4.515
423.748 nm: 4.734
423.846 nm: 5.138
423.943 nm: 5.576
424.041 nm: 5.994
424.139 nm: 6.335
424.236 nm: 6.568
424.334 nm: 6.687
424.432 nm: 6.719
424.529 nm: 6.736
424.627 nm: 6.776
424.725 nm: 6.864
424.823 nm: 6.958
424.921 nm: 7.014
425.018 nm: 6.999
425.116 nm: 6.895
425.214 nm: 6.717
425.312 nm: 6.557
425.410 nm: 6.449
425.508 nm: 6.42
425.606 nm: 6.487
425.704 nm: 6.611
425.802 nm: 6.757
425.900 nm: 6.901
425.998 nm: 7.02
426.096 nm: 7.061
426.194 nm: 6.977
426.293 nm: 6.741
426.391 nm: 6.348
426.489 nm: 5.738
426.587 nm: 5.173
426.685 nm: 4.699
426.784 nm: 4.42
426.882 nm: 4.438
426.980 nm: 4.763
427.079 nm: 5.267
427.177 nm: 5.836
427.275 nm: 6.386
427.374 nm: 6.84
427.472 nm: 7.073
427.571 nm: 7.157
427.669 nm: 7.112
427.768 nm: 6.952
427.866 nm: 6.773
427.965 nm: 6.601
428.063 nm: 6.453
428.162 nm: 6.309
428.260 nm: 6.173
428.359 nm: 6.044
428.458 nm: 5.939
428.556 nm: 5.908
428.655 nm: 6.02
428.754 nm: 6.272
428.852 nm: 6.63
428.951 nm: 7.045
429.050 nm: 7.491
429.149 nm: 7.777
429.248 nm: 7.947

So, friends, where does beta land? 415.057 nm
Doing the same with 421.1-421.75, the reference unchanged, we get 421.704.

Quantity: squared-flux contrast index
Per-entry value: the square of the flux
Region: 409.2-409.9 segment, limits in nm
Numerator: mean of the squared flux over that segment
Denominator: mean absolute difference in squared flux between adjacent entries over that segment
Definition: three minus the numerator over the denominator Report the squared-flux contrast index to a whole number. -20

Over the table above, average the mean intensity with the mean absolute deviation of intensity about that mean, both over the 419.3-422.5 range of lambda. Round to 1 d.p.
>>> 3.2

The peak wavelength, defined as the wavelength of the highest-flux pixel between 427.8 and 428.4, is 427.866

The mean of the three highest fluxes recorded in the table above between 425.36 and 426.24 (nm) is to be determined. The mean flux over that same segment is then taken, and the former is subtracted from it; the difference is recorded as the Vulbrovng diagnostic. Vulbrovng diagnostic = -0.3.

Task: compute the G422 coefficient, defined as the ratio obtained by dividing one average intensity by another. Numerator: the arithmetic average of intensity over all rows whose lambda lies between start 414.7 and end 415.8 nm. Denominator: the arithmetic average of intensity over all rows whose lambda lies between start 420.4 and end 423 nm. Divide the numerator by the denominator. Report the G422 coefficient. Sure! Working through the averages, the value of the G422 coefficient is 1.3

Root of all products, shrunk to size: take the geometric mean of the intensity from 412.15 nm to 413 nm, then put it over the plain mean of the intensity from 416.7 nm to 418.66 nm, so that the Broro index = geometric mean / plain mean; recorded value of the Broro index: 0.9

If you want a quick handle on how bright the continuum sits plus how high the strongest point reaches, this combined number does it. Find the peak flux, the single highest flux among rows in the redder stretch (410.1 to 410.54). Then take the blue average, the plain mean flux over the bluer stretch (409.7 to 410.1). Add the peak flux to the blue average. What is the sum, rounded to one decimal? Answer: 16.2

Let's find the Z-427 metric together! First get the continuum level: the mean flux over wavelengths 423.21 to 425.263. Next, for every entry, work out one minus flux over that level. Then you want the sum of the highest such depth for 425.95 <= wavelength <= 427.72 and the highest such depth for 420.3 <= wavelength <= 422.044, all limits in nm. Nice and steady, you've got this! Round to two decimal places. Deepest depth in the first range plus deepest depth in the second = 0.36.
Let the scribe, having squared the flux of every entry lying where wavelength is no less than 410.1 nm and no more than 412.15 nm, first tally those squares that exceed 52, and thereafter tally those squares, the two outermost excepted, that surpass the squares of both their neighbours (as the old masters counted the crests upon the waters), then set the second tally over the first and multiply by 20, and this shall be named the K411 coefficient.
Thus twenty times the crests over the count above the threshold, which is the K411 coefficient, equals 2.9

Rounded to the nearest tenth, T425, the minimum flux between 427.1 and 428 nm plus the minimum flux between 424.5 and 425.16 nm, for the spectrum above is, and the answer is 12.6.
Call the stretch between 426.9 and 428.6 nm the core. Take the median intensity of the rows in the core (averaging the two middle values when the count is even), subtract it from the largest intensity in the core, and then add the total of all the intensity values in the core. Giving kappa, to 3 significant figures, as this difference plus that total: 108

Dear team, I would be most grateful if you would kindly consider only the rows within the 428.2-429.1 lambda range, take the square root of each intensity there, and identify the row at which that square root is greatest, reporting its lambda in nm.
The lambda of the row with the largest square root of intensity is 429.050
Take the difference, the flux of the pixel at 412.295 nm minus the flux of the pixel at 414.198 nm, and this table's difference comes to -1.58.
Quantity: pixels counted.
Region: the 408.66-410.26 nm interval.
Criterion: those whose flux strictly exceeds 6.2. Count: 17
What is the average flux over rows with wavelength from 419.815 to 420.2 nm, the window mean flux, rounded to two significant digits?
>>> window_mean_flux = 6.0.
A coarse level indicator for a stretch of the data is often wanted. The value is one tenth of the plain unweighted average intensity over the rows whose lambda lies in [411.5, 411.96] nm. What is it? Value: 0.51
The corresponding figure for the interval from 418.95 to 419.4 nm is 0.45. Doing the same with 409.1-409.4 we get 0.72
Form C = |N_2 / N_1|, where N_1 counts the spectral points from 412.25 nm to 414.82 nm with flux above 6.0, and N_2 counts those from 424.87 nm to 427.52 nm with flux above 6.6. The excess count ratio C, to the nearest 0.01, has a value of 0.65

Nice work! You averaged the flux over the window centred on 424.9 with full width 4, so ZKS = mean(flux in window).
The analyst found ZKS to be 6.0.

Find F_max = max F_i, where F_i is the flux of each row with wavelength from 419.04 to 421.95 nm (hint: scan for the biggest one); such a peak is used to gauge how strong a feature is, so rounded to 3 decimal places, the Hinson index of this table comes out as 6.723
